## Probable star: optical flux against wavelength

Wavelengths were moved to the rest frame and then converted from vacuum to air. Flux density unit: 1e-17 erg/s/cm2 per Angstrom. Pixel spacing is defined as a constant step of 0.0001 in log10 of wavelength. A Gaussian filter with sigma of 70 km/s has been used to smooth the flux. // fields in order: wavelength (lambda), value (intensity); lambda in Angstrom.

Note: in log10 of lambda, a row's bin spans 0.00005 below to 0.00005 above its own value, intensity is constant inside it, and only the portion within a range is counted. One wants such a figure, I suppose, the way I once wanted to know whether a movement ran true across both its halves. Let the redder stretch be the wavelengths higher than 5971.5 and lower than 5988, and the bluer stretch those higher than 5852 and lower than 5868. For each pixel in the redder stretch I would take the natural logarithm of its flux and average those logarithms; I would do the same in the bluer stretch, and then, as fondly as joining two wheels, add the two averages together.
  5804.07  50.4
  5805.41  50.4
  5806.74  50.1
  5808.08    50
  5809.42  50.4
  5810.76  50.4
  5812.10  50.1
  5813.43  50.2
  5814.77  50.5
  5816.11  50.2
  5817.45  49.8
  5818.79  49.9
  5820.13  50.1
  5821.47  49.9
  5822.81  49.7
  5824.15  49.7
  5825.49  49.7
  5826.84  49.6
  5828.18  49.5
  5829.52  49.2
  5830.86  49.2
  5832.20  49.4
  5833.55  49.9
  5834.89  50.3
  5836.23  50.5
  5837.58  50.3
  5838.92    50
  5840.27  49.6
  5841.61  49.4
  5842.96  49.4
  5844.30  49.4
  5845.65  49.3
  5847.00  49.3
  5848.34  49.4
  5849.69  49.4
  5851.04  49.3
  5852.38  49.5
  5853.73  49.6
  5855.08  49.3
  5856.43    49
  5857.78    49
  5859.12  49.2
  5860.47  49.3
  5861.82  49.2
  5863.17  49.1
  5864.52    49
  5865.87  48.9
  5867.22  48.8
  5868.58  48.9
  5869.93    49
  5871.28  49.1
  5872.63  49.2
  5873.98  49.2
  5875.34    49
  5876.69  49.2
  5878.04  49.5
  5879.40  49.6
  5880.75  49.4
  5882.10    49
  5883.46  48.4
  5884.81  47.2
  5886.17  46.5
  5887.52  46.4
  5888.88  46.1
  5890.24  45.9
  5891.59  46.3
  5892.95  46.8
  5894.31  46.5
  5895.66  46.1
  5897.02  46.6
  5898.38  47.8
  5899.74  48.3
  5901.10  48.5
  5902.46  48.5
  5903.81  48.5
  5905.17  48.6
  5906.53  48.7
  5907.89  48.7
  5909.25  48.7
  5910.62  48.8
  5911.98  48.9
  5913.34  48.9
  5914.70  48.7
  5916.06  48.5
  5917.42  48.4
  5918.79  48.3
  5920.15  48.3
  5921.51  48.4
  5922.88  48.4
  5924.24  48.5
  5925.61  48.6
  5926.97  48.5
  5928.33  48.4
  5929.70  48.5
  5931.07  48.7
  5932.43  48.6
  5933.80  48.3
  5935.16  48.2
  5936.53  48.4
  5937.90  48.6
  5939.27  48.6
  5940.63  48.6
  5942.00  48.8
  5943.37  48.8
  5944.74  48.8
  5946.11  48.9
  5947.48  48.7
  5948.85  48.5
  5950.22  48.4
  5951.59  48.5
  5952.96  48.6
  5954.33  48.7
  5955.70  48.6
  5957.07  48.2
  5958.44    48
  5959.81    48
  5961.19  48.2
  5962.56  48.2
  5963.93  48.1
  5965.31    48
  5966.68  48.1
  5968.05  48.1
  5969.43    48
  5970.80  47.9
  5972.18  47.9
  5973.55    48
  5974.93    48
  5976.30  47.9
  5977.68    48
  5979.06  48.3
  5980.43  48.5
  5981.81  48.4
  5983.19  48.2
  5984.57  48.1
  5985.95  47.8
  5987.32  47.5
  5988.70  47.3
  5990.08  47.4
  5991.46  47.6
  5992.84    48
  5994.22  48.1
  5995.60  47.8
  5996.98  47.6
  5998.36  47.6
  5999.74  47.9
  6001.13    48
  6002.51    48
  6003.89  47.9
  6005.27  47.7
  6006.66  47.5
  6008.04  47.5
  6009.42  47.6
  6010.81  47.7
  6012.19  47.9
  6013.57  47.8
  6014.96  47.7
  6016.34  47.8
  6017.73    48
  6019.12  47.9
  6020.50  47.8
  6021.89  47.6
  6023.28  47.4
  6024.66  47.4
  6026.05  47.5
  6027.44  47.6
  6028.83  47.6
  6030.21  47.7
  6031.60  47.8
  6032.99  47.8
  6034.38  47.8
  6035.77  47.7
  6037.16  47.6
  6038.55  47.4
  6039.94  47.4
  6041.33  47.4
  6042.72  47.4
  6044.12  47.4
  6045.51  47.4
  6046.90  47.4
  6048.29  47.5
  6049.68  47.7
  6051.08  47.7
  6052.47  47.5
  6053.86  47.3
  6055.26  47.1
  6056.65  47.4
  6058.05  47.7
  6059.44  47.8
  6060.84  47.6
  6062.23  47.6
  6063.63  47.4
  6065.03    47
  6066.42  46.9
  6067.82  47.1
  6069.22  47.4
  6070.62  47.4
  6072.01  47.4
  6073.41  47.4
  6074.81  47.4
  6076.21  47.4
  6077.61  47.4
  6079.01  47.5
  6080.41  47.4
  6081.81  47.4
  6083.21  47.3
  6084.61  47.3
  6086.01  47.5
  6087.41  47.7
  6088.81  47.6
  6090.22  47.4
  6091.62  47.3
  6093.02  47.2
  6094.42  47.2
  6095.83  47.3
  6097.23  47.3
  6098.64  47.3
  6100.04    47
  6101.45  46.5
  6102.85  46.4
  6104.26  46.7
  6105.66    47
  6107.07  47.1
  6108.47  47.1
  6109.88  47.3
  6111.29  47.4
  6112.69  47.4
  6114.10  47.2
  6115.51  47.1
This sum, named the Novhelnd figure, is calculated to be 7.767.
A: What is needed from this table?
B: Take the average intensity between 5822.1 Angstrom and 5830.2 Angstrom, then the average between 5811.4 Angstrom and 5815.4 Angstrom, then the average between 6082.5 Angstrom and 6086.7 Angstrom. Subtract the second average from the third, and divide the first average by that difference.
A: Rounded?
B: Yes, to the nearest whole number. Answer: -17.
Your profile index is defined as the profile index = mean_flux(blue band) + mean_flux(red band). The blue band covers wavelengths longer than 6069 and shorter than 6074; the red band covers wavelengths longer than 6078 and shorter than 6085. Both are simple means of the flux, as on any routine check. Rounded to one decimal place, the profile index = 94.8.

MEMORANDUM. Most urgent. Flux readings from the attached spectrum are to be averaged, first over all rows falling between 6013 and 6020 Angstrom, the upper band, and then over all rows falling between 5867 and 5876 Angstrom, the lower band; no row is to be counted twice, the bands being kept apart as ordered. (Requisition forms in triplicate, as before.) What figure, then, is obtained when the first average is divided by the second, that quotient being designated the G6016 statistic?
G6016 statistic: 0.98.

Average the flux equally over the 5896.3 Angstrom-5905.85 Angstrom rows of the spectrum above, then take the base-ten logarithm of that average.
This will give 1.68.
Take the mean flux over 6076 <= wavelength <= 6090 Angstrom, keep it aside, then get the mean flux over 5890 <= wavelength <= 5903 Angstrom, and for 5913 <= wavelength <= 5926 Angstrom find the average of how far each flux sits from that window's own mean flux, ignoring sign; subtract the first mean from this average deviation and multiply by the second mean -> -2230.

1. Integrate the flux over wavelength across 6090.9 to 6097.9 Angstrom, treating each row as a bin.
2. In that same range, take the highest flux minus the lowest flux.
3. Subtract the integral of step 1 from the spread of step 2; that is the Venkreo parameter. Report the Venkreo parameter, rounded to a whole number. -331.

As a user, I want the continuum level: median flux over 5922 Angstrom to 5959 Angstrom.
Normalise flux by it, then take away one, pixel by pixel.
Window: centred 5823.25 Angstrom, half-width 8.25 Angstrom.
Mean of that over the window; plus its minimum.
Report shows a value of 0.04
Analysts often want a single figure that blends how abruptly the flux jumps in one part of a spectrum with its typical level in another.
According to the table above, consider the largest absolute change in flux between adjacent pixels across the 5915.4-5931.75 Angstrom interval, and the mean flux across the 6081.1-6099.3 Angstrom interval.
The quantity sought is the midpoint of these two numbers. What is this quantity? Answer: 23.8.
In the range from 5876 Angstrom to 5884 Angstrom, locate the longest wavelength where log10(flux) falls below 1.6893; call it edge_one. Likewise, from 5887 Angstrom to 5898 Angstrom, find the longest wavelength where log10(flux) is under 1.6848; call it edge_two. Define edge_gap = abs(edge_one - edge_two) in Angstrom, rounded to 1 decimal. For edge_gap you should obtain 13.6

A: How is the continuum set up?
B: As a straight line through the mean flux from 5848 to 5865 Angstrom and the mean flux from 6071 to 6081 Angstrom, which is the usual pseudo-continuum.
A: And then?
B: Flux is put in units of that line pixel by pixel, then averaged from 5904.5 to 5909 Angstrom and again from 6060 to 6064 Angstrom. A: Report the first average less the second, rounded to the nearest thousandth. -0.003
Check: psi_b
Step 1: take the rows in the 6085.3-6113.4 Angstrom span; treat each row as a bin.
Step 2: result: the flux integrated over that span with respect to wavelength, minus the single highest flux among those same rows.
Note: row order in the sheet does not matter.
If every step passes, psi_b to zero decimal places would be 1278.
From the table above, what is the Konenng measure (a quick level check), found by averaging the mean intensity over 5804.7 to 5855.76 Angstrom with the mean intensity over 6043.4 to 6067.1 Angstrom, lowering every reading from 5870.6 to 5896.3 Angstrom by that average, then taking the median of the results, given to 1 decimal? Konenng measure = -0.2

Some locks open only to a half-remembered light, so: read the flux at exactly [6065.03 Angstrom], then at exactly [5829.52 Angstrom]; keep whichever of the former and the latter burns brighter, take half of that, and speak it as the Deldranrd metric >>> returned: 24.6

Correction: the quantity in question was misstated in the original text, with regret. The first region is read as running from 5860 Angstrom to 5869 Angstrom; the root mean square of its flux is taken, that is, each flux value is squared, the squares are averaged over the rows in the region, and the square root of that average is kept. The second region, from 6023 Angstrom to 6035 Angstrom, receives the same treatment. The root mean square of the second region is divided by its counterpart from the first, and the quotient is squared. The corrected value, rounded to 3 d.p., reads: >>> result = 0.943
